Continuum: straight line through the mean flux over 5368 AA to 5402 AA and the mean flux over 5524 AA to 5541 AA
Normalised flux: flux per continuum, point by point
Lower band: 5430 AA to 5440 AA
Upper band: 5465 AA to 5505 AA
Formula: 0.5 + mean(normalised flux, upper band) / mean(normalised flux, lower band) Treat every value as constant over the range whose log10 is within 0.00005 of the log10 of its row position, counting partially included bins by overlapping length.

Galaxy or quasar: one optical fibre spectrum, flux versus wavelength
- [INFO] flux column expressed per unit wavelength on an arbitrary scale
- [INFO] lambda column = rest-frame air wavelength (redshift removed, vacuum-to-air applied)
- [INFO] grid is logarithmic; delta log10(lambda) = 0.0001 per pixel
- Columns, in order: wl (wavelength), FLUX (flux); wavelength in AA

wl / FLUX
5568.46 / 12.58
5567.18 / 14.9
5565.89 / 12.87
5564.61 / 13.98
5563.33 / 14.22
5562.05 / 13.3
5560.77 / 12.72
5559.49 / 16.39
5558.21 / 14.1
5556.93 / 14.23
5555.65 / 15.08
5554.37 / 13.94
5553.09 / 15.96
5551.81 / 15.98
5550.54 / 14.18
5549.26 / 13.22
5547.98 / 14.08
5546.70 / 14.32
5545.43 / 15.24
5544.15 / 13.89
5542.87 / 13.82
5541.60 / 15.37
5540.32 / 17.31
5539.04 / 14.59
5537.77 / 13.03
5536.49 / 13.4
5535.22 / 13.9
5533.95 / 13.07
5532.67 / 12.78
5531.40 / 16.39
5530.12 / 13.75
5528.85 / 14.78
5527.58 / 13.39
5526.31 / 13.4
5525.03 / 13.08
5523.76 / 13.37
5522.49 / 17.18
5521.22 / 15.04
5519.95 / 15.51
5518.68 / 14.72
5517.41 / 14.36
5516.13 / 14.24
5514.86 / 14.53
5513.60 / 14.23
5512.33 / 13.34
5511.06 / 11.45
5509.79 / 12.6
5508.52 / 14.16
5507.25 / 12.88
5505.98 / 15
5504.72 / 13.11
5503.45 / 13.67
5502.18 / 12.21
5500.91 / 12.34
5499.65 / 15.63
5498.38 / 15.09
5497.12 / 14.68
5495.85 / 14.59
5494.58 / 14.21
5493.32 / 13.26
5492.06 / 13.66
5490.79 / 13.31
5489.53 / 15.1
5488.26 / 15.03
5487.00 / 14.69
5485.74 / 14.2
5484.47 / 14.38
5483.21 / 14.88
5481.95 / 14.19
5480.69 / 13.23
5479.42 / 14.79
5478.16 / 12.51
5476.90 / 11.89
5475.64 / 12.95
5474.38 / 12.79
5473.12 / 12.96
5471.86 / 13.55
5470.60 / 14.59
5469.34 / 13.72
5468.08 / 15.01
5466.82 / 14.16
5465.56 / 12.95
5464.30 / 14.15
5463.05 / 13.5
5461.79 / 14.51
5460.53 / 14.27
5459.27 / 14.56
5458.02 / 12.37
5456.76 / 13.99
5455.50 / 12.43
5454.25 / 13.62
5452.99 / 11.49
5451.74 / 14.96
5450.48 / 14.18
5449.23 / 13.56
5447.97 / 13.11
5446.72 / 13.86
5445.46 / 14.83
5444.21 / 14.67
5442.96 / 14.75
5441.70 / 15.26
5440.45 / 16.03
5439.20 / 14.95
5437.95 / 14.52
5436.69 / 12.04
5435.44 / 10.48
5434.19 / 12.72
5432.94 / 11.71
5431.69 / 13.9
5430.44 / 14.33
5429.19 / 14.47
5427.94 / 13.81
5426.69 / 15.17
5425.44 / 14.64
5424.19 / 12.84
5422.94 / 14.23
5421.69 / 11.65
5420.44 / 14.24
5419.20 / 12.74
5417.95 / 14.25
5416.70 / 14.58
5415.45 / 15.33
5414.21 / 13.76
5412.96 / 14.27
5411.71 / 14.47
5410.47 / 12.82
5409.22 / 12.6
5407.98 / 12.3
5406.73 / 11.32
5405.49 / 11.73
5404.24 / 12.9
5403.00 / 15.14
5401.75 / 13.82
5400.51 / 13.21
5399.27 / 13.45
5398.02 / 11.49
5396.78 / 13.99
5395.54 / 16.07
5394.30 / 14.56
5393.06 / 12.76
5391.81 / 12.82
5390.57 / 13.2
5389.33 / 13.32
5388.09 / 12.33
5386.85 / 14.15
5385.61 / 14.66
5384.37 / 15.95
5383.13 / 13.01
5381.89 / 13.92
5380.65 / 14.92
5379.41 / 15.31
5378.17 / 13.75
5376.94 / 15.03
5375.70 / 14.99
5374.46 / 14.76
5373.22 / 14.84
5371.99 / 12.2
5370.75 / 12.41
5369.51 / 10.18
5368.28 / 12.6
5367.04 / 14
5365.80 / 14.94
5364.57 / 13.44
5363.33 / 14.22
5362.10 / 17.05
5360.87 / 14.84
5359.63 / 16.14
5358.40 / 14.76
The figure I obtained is 1.55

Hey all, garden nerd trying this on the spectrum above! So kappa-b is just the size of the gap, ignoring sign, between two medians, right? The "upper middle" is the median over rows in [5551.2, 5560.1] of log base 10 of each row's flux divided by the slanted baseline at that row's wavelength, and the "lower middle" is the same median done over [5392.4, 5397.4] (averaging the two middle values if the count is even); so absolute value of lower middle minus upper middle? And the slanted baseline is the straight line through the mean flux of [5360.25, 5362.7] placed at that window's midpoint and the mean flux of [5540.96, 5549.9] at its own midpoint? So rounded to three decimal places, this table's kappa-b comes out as 0.066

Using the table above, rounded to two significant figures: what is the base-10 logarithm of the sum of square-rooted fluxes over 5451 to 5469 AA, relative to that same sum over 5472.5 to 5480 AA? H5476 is 0.38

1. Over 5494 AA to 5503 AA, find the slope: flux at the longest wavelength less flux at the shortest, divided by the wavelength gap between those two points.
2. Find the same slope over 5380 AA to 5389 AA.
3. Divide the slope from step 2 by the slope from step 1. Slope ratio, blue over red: 1.3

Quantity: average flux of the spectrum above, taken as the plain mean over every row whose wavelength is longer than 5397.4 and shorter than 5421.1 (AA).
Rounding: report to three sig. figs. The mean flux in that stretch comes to 13.4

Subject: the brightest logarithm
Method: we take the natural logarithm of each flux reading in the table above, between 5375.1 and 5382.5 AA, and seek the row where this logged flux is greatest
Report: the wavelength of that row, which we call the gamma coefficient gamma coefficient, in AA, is 5379.41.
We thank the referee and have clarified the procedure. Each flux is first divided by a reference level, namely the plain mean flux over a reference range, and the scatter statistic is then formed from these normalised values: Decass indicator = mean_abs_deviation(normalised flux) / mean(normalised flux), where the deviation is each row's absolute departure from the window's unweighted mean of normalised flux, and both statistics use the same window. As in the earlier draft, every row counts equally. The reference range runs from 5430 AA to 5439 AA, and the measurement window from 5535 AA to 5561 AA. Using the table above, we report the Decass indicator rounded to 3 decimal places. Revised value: 0.064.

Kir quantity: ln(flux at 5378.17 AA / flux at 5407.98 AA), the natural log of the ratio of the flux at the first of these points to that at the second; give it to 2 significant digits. 0.11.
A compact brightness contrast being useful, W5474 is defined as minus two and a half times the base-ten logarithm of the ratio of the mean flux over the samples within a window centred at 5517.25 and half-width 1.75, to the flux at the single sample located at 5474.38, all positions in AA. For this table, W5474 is -0.13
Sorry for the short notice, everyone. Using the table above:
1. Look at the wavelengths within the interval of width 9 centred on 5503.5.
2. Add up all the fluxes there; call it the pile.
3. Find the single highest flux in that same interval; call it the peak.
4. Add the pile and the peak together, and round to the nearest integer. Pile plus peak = 110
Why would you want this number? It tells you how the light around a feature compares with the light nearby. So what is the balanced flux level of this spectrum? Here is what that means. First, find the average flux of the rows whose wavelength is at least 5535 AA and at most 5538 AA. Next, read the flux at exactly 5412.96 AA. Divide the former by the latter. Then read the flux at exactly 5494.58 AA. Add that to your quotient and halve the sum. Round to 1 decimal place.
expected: 7.6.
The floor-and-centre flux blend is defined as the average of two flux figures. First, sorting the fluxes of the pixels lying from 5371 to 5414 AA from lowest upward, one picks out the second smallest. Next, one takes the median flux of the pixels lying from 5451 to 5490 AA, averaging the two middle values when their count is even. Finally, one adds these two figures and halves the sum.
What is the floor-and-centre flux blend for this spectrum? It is 12.8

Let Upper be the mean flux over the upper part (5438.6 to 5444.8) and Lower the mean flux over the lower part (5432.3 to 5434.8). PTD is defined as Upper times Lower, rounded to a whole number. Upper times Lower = 185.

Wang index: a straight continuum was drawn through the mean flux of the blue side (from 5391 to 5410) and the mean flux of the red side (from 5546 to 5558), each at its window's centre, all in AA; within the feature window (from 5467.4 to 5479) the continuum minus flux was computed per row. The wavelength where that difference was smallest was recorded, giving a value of 5468.08 AA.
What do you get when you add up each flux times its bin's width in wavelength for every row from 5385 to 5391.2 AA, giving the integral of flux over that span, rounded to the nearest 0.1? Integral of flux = 83.9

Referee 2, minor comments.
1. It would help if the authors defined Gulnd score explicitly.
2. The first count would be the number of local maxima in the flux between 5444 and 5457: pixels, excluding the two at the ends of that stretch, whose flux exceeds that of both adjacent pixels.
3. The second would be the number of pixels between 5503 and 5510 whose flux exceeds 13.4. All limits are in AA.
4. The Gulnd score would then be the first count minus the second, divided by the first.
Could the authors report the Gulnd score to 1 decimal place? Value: 0.0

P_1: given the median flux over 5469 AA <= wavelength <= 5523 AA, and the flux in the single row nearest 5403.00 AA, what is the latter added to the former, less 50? -20.7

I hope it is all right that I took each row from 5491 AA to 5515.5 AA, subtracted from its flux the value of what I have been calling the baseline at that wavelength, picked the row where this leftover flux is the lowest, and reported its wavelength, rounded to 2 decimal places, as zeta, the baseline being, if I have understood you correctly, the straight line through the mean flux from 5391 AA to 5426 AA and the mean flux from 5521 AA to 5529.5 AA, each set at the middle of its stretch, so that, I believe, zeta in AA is 5511.06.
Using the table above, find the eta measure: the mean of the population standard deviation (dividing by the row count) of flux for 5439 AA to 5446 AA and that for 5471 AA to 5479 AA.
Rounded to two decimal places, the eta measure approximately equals 0.48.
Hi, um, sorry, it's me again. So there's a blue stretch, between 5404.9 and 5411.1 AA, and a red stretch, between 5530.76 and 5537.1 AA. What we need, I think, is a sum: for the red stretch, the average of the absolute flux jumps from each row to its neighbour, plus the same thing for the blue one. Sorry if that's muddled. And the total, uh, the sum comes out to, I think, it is 1.8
